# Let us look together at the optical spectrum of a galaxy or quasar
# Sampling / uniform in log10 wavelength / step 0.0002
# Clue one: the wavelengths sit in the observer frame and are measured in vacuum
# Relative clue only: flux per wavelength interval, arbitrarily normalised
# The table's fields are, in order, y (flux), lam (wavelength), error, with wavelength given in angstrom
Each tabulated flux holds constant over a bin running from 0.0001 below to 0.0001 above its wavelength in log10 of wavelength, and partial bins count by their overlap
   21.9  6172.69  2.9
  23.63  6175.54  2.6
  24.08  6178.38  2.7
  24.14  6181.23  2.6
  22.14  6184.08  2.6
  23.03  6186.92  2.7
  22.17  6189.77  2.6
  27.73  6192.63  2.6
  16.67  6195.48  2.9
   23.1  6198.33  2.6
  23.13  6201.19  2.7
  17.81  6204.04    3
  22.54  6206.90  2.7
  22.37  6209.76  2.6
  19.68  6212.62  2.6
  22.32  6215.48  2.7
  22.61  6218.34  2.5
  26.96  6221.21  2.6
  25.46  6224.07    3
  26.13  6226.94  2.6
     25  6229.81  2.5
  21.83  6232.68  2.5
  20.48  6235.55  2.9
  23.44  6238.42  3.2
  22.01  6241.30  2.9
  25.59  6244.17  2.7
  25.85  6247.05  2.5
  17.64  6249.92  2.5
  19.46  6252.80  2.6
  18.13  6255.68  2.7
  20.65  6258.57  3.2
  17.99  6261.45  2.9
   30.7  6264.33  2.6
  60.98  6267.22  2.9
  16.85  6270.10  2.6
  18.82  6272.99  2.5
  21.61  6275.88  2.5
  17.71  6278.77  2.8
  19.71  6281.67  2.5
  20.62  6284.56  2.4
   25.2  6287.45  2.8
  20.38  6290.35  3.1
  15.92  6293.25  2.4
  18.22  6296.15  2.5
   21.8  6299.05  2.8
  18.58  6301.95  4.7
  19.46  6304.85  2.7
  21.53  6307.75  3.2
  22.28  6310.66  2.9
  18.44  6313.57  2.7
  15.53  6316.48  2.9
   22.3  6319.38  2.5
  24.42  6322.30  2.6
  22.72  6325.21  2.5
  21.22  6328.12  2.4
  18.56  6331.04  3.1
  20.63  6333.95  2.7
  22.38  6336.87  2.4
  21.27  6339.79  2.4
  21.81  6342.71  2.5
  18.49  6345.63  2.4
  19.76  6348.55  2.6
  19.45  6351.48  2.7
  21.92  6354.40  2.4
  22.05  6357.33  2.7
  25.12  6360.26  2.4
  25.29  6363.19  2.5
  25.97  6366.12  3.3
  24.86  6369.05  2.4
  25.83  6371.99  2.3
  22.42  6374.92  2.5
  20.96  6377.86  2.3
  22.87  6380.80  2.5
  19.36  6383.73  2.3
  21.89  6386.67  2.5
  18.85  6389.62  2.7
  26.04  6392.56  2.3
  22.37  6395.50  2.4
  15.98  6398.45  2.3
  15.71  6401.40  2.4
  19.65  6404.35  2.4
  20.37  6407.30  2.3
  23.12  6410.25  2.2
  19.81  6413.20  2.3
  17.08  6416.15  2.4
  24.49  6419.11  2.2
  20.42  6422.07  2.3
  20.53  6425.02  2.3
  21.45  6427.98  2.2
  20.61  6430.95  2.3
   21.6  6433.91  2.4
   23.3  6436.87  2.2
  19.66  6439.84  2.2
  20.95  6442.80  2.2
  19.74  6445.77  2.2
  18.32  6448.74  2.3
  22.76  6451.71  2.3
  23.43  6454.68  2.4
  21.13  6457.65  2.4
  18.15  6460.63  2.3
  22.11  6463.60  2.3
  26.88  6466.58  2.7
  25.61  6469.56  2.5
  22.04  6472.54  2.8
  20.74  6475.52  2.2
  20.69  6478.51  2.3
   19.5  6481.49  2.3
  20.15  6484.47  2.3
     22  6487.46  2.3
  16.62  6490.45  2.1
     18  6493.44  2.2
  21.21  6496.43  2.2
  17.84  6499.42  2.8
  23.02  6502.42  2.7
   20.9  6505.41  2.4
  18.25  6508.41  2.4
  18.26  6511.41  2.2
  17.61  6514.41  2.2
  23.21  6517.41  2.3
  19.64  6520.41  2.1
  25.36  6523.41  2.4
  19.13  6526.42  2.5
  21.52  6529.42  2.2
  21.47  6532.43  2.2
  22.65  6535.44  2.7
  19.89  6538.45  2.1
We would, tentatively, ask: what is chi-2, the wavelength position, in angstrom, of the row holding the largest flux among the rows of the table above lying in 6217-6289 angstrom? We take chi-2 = 6267.22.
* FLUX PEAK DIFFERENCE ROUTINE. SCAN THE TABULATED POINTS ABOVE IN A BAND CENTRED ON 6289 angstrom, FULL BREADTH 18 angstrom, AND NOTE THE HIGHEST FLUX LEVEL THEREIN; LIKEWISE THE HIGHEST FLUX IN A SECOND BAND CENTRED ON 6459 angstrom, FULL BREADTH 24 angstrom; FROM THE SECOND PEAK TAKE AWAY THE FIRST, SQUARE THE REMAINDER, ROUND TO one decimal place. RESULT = 2.8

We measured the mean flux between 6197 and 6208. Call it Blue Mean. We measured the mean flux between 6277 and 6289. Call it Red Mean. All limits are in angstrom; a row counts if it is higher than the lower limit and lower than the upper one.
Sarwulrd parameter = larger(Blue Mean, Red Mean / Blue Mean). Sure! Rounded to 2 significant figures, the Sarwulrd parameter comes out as 22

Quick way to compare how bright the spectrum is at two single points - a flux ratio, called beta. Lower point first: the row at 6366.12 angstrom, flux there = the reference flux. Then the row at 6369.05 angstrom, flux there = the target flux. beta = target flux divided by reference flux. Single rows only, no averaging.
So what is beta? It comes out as 0.96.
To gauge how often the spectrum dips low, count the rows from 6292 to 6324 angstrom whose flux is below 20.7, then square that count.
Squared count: 36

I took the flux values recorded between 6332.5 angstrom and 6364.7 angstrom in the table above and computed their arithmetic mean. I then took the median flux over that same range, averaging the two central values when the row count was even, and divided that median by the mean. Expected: 1.01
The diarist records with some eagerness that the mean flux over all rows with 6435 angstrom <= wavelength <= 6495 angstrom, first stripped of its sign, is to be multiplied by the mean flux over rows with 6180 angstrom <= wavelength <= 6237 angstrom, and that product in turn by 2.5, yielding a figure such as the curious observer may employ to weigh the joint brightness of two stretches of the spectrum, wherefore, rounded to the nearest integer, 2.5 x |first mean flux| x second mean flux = 1200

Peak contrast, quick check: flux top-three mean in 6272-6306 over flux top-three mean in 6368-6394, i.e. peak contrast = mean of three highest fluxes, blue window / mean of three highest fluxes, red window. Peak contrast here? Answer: 0.89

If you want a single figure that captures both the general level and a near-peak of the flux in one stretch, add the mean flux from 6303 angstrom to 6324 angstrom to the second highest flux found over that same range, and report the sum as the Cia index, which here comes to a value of 42.9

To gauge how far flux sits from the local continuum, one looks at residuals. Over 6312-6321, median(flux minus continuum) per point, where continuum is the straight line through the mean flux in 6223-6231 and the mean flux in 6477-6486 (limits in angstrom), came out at -5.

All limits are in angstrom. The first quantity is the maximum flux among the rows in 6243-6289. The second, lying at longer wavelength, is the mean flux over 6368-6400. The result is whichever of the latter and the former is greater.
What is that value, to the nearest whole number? 61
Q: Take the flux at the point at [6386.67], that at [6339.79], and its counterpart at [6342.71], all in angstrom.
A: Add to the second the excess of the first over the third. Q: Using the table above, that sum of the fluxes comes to 21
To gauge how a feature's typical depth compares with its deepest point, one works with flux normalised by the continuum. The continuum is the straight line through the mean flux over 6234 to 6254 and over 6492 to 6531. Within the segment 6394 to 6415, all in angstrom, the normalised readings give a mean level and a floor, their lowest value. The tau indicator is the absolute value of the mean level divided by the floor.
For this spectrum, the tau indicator 1.25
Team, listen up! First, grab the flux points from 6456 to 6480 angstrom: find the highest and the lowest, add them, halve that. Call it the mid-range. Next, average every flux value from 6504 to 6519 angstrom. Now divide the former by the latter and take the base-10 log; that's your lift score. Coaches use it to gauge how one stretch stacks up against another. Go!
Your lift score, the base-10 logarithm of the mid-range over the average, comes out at 0.06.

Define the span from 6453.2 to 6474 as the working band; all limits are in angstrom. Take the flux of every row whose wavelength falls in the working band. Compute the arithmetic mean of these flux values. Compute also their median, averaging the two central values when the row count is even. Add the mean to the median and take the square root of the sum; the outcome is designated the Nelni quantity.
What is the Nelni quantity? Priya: 6.70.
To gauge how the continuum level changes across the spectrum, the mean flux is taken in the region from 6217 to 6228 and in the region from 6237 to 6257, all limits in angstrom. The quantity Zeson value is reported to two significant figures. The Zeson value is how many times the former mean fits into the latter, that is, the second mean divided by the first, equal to 0.86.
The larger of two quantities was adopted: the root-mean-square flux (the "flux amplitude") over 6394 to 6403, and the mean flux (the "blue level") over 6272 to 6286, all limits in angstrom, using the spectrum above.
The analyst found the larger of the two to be 19.7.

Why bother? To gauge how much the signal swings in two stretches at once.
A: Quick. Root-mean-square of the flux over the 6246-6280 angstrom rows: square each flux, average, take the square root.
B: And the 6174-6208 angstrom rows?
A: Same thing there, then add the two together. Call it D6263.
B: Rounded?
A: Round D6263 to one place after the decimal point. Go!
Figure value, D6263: 49.3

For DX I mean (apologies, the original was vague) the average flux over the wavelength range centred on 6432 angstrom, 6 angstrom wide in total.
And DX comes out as 21.1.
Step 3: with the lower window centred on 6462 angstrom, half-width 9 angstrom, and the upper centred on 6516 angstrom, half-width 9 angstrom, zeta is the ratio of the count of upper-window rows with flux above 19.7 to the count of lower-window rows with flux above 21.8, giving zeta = 0.5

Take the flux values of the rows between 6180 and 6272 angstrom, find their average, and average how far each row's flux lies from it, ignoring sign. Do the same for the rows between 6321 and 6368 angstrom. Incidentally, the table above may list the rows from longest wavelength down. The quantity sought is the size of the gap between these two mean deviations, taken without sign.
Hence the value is 2.1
